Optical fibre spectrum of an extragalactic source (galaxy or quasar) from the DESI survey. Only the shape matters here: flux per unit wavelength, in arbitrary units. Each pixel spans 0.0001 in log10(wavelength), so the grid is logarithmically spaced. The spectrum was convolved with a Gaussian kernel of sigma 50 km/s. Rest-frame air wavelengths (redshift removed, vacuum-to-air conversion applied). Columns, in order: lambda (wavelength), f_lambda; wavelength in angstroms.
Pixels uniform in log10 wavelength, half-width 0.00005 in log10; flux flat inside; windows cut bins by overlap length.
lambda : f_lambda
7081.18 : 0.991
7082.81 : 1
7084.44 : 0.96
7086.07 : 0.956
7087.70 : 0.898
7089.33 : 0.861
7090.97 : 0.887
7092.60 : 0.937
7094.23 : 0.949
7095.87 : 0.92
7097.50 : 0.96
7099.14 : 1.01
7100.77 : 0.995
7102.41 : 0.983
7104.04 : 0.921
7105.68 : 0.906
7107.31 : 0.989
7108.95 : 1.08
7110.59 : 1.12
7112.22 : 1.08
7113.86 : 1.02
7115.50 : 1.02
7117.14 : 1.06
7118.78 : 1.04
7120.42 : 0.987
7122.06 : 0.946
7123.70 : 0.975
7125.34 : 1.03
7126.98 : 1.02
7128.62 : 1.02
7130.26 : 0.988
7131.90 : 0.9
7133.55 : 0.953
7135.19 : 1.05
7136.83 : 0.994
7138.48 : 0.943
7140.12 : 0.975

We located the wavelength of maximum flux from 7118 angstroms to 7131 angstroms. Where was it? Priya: 7118.78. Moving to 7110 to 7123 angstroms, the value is 7110.59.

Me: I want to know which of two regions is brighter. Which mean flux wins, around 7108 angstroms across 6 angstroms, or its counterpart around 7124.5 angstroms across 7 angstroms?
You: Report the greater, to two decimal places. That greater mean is 1.02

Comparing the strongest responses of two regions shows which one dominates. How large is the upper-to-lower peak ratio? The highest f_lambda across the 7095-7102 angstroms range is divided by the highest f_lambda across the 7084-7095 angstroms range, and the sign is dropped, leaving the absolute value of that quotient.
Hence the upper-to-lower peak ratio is 1.05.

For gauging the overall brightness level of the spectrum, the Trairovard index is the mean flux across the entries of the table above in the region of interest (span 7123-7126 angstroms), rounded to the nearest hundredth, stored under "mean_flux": 1.00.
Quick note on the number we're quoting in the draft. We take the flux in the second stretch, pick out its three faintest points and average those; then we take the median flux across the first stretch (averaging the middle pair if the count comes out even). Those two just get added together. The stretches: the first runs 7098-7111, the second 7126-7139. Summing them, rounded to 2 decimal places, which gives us 1.92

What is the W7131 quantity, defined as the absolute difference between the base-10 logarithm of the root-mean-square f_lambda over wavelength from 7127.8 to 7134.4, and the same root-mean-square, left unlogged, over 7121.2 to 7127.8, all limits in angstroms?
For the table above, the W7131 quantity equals 1.01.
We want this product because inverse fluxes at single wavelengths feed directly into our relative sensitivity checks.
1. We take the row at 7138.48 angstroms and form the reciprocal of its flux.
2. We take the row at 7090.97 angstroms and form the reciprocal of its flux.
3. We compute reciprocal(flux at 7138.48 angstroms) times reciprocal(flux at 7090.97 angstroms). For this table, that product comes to 1.20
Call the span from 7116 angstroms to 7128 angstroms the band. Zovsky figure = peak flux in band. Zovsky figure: 1.06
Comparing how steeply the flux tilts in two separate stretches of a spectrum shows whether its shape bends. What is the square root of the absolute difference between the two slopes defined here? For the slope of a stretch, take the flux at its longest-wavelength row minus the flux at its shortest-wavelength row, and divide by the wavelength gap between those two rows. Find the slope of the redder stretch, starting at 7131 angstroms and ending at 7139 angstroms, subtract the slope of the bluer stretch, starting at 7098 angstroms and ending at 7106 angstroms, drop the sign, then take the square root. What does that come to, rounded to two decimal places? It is 0.15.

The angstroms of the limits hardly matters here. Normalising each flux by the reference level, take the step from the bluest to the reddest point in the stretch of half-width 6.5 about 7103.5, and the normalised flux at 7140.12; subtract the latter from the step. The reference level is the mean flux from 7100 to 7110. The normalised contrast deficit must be -0.87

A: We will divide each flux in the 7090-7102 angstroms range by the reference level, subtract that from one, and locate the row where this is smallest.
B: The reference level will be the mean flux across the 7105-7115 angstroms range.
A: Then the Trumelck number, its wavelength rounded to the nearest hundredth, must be 7099.14 angstroms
